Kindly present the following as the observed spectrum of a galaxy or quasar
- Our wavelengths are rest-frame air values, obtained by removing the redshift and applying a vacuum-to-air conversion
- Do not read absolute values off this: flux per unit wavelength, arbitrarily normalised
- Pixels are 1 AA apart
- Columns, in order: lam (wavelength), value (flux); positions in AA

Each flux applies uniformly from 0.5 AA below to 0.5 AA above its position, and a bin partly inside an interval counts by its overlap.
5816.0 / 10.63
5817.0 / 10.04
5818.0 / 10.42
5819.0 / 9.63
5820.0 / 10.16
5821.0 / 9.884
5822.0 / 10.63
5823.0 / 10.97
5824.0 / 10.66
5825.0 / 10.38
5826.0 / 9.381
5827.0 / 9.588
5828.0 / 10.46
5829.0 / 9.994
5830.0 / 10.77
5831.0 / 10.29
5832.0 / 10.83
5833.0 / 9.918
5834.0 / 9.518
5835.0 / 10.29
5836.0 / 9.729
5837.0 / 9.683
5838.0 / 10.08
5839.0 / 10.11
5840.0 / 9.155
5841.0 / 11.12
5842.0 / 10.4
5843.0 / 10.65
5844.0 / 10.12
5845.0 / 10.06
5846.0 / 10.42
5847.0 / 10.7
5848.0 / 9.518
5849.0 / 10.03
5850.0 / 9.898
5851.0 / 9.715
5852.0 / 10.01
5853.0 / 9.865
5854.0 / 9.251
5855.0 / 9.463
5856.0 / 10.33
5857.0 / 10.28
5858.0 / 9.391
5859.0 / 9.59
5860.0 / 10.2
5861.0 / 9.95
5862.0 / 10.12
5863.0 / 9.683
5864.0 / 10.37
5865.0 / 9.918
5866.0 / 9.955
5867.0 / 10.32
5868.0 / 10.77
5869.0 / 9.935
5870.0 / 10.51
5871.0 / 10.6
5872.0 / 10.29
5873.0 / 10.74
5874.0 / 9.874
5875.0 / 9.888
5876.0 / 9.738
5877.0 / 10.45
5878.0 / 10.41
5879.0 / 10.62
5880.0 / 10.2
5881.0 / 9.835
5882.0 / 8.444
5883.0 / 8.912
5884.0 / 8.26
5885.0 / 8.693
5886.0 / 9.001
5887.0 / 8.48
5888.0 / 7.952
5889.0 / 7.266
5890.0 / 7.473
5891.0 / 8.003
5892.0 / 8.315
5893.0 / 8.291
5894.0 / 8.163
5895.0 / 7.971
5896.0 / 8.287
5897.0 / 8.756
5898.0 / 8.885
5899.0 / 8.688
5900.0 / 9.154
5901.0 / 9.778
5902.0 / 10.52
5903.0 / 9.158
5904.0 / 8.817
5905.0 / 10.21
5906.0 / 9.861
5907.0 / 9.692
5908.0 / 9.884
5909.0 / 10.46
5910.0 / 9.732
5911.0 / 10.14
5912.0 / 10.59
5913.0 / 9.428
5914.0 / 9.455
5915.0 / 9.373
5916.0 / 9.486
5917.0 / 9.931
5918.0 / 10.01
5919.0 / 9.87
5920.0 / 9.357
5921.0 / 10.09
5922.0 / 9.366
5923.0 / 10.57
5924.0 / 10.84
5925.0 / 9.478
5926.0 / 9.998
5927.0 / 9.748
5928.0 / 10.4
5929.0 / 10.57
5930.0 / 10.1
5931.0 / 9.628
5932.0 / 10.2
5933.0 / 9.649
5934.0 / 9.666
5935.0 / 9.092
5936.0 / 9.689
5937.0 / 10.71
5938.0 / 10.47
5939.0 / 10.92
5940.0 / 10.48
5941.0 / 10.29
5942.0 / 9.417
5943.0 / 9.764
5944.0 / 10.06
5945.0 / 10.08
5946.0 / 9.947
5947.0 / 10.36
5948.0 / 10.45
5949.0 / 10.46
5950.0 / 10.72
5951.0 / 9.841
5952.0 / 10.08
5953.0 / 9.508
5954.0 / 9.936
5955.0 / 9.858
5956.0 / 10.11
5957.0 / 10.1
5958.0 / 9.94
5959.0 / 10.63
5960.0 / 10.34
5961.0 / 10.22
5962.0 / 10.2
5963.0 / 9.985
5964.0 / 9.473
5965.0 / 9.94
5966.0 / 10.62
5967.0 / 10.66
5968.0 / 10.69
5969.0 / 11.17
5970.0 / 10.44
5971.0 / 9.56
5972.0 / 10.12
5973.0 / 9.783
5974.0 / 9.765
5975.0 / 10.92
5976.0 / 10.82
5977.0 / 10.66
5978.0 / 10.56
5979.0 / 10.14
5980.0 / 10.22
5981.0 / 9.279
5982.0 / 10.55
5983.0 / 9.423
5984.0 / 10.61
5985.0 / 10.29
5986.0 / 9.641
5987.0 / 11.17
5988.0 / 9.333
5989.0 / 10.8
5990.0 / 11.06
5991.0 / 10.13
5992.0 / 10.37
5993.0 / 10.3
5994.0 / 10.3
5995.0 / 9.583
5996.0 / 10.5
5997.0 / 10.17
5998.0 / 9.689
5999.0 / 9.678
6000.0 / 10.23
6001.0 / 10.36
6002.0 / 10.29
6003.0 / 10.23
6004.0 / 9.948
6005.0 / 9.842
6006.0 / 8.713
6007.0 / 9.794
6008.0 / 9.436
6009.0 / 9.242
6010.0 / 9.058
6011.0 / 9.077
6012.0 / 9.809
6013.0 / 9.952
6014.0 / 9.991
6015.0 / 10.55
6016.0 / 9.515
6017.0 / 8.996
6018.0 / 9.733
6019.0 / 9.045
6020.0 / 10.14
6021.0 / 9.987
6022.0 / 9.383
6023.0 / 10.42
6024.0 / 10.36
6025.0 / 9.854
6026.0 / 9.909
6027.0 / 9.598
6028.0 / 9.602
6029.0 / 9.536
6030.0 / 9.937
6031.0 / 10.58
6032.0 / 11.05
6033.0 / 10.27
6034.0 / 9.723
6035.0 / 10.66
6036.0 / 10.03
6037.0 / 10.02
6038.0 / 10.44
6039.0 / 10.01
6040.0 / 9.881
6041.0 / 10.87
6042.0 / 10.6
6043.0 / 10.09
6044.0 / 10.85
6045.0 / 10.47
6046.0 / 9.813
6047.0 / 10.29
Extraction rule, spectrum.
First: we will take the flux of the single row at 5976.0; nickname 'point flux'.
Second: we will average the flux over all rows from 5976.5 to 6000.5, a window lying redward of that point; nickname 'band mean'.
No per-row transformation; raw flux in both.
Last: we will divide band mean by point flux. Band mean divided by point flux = 0.94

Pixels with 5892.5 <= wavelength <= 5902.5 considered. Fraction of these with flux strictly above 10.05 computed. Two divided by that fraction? 20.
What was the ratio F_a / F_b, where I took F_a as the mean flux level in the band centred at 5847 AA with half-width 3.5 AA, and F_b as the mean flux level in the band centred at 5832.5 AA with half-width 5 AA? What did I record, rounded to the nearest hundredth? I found 1.00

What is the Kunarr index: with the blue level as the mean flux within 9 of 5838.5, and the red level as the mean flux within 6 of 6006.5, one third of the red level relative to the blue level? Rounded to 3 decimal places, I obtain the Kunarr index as 0.315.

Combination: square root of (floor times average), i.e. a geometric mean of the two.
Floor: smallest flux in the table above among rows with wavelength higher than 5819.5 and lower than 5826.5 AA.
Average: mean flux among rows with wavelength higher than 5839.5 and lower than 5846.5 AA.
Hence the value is 9.82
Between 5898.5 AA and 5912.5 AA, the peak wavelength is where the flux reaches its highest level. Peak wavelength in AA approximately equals 5912.0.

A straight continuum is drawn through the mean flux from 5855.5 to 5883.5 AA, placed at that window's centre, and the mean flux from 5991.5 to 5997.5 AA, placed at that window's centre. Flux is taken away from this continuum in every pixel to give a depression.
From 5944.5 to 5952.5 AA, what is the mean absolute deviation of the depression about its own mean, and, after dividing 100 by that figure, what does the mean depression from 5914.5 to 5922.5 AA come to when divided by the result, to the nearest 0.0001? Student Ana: 0.0011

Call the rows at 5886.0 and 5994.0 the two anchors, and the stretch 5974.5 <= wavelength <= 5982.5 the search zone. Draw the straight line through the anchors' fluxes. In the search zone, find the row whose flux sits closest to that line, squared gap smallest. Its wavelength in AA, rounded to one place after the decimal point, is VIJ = 5979.0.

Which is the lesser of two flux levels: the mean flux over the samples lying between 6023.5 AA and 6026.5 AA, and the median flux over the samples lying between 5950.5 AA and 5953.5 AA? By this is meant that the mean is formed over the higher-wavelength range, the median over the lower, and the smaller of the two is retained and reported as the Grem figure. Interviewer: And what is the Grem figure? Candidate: 9.84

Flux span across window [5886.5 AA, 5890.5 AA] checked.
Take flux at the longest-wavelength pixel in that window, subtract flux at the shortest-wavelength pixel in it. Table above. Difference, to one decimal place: -1.0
